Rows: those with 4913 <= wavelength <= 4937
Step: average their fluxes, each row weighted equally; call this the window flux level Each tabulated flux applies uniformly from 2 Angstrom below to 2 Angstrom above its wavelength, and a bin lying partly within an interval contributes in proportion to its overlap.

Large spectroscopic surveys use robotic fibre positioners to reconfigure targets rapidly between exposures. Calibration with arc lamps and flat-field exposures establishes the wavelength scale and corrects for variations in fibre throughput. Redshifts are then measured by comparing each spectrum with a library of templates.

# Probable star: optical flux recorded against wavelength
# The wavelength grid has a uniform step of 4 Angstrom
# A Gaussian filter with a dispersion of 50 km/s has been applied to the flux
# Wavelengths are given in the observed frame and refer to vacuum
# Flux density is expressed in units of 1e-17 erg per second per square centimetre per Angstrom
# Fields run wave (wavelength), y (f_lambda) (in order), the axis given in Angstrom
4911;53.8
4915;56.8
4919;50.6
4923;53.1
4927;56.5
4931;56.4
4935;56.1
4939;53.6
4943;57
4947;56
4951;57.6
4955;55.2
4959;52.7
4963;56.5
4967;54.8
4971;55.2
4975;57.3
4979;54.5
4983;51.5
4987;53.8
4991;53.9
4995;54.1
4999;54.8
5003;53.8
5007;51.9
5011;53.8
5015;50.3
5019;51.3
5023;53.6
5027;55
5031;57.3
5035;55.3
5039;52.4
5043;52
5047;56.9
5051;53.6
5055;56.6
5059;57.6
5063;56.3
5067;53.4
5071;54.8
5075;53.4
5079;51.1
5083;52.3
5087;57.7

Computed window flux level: 54.9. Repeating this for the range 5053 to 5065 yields 56.8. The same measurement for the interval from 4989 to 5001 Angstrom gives 54.3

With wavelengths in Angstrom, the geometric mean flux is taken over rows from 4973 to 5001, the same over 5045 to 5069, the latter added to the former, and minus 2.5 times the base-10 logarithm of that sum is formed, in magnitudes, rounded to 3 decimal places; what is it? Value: -5.103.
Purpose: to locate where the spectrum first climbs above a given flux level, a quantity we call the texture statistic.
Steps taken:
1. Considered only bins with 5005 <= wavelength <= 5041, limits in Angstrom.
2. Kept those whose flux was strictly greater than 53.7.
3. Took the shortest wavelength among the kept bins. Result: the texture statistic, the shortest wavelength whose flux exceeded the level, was 5011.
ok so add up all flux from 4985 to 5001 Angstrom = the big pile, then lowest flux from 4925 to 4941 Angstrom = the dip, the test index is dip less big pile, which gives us -163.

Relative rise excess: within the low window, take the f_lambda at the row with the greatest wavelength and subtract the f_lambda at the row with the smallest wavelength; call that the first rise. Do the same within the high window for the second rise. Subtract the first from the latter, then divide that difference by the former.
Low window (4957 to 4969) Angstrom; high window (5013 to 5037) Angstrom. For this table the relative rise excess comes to 1.4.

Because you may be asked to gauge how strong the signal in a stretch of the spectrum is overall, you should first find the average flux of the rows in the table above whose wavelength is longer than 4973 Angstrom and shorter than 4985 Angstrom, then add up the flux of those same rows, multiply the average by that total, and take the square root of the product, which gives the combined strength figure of 94.3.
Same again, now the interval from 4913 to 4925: 92.7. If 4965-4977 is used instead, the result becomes 96.6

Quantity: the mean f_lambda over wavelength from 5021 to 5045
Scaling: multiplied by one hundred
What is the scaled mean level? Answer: 5427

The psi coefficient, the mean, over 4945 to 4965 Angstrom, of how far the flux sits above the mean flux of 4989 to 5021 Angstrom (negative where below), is 2.6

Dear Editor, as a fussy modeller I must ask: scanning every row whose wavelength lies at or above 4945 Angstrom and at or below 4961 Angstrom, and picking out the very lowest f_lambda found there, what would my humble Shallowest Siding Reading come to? 52.7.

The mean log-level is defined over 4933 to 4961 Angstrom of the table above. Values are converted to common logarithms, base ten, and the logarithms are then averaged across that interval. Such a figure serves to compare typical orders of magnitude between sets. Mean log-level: 1.74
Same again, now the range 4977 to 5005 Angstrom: 1.73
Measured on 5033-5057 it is 1.74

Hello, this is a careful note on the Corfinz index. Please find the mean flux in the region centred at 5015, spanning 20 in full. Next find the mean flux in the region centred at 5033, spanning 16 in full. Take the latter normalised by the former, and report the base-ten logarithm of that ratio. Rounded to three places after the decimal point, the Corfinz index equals 0.023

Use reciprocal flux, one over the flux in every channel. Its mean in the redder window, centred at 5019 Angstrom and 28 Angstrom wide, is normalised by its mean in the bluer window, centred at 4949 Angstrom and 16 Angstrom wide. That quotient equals 1.060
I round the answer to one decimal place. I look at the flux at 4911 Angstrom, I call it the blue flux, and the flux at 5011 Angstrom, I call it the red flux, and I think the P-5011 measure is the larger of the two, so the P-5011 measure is 53.8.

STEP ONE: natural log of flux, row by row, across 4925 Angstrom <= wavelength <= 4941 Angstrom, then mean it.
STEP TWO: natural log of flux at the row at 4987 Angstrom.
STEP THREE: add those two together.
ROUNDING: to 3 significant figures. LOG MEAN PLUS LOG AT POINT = 8.00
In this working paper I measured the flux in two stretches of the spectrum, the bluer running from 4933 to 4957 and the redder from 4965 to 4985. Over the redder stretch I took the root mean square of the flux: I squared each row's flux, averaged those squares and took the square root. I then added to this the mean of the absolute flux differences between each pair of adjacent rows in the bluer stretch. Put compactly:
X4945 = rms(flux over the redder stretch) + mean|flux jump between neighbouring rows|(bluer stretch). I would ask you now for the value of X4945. 56.9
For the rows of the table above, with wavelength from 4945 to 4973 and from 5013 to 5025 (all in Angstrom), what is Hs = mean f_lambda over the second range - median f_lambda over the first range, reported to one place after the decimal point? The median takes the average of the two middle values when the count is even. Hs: -3.5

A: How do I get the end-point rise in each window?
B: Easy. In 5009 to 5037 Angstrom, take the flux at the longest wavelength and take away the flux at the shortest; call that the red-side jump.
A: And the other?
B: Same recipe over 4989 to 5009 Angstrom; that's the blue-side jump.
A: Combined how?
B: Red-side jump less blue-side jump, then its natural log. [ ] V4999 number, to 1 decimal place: 1.3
